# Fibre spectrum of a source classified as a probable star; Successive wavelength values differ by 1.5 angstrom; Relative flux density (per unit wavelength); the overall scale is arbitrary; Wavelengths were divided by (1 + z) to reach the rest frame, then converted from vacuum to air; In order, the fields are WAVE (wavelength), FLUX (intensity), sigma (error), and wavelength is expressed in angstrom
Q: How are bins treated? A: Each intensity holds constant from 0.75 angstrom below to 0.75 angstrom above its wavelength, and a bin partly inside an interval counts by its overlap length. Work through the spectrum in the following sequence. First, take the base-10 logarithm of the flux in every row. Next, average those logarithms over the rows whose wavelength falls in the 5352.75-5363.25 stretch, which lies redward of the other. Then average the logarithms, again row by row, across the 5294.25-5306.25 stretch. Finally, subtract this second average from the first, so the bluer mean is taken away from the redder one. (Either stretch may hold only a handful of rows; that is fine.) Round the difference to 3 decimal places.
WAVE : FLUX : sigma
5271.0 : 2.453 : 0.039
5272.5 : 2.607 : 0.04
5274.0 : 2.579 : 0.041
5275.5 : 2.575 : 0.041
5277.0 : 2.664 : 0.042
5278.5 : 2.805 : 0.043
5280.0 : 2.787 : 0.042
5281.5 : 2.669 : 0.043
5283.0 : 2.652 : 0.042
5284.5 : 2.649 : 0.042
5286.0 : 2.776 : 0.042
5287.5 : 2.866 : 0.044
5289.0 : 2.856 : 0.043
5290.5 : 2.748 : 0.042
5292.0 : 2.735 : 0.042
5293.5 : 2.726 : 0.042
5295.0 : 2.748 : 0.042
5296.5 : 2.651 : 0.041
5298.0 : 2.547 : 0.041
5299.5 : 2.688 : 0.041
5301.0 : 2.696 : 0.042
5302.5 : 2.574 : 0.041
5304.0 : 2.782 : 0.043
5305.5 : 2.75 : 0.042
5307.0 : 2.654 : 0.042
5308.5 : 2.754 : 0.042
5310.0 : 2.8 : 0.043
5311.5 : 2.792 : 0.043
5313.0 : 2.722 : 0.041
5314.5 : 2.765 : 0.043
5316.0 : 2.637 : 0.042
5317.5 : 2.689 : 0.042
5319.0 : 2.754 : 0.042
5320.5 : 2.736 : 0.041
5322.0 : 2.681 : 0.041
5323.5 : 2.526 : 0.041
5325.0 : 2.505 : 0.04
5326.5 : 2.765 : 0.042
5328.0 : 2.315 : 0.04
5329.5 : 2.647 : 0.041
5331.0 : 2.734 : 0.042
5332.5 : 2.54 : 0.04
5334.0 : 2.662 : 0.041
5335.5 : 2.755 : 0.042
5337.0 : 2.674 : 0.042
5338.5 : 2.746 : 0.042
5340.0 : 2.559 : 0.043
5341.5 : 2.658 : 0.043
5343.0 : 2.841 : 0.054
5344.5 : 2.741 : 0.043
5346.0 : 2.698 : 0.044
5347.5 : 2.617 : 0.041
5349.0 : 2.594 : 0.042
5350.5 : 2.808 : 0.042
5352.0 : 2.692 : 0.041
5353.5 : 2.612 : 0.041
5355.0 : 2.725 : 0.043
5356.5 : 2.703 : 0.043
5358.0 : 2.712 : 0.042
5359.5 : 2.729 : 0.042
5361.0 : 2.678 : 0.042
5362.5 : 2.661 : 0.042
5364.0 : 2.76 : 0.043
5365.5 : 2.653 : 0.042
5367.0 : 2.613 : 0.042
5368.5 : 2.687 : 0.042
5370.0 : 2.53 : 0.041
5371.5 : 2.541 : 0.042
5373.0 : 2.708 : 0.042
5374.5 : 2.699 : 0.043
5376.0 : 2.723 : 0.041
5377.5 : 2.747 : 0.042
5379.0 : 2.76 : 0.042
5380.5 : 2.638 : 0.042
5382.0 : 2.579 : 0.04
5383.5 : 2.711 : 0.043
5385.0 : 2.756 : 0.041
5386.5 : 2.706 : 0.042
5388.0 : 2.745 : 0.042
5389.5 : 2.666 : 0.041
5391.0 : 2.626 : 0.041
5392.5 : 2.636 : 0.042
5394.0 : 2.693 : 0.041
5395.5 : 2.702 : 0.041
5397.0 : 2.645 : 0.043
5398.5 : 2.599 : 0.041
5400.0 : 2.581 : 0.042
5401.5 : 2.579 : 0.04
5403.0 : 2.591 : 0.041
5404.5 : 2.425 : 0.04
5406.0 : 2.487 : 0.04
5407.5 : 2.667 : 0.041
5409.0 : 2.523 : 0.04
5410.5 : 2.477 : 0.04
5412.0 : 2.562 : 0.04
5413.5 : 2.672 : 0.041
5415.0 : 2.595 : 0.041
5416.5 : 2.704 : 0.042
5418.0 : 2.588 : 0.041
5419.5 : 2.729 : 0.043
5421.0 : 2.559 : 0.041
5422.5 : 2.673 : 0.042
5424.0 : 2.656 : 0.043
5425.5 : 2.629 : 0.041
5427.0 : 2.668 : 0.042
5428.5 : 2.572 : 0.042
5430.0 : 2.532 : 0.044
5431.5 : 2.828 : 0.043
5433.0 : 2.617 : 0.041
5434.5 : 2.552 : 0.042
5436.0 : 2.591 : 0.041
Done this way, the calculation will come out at 0.002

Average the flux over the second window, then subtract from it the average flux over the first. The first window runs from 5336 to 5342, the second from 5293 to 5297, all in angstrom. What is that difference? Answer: 0.05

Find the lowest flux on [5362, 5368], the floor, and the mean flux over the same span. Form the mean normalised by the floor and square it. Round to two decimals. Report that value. 1.05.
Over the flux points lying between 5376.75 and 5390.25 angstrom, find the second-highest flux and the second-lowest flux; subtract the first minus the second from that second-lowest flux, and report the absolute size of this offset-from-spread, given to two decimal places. 2.52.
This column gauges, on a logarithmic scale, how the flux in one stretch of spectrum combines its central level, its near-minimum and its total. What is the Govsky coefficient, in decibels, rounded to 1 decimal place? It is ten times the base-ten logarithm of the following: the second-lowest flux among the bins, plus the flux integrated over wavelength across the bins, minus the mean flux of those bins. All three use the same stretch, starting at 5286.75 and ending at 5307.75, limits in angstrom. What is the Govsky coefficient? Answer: 17.6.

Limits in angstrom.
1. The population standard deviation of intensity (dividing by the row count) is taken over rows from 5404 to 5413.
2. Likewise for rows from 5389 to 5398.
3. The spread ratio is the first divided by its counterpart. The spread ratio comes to 2.7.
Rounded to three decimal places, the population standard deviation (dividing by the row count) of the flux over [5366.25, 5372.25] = 0.063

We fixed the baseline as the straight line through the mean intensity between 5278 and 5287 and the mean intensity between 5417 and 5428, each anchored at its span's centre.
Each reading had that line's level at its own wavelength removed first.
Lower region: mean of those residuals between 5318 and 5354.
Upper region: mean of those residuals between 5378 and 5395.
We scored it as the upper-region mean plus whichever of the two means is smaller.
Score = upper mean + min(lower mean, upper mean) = -0.012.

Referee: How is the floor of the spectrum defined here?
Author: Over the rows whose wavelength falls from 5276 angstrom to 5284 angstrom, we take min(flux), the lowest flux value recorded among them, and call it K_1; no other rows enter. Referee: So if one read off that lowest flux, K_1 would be 2.652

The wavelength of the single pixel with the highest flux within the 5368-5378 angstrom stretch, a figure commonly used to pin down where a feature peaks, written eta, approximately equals 5377.5 angstrom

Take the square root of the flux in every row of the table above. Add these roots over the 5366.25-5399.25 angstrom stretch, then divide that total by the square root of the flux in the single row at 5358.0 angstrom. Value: 21.8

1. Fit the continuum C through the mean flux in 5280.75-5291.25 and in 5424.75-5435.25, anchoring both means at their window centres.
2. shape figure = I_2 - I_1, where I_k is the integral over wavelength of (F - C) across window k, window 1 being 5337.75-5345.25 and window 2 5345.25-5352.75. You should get -0.2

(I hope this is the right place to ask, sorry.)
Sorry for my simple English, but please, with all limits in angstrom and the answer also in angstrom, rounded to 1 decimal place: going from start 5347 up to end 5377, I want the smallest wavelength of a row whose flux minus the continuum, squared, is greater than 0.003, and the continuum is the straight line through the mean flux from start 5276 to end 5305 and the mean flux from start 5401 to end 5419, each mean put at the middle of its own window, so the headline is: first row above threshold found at 5350.5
